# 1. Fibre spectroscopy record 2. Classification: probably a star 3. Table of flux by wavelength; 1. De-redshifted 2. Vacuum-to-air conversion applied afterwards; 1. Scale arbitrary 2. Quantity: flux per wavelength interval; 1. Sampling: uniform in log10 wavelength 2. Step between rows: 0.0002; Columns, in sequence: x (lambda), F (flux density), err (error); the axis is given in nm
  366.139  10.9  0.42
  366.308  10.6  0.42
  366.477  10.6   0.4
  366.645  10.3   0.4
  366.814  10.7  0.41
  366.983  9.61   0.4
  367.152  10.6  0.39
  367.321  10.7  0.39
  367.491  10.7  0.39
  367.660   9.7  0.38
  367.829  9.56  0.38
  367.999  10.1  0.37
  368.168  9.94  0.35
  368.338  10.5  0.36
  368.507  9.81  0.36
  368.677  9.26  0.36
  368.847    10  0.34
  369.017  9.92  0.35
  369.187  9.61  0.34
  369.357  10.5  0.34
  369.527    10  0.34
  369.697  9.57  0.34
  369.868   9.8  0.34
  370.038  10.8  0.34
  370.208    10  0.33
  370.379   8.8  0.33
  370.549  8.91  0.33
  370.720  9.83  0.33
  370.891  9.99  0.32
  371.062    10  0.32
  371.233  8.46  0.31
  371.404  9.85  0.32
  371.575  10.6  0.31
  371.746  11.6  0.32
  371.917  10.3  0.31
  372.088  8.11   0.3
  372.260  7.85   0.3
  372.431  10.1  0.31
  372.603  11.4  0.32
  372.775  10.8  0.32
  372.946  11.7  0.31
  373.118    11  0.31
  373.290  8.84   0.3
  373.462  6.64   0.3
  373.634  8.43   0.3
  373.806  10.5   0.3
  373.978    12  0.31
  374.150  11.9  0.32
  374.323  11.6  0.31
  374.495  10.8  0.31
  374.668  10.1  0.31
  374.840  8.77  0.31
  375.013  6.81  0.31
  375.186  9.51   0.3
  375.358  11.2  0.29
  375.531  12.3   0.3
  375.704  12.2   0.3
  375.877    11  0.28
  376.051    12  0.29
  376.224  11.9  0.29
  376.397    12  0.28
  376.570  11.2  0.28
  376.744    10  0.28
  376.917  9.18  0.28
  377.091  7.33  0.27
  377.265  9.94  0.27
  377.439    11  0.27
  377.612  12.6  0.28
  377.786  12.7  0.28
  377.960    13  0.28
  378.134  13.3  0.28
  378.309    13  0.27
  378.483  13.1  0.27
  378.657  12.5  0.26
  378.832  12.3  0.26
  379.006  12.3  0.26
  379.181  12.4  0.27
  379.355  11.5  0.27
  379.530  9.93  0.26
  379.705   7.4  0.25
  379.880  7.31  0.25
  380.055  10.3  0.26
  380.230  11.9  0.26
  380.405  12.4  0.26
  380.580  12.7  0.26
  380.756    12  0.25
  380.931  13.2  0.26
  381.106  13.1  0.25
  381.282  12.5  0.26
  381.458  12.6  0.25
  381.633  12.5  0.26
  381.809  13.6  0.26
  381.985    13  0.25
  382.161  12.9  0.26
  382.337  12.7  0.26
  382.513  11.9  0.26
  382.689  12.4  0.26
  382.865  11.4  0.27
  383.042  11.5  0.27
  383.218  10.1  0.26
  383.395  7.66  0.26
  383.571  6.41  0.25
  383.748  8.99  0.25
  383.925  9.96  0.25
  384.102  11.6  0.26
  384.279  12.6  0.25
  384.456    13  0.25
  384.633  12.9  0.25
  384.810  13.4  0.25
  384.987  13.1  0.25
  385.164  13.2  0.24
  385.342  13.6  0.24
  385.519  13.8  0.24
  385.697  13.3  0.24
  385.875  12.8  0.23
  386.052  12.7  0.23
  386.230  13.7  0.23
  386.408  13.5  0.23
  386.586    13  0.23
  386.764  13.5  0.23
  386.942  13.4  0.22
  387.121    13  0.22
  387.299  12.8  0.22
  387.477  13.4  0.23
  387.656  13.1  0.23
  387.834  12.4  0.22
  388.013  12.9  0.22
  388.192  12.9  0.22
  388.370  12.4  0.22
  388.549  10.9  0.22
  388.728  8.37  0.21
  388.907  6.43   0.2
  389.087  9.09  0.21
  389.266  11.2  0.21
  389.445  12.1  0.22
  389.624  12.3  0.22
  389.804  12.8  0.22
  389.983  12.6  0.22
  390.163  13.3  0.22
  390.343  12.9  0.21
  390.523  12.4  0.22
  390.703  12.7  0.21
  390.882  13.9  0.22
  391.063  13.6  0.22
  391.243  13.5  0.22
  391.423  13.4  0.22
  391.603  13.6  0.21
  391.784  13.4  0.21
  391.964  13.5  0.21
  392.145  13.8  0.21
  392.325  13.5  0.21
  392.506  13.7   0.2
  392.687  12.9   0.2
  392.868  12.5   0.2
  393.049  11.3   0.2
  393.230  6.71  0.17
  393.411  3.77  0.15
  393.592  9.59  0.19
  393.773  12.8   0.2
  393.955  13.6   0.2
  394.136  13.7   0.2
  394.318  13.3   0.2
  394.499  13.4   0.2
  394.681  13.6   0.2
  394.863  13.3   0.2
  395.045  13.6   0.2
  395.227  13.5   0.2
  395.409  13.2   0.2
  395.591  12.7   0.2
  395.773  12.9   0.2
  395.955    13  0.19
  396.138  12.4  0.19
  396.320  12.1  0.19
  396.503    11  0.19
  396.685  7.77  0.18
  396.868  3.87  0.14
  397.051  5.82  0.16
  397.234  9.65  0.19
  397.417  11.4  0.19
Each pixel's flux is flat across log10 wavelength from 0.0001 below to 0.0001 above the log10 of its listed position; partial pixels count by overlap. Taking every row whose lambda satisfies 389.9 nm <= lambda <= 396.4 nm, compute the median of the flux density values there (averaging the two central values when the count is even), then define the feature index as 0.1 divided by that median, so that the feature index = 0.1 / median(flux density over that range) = 0.0075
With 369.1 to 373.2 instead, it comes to 0.0100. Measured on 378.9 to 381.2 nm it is 0.0083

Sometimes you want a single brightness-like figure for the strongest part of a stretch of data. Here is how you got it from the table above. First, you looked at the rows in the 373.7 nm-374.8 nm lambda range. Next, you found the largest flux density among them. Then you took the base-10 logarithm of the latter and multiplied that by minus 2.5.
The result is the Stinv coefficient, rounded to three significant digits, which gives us -2.70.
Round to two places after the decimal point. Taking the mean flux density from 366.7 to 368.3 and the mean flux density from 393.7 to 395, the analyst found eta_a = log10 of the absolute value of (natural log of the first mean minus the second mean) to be 1.04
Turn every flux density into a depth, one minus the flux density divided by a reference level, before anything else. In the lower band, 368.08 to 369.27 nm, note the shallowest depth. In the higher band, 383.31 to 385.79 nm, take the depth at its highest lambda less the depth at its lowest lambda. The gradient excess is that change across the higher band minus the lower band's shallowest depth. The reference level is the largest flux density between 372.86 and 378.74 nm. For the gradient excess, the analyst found -0.63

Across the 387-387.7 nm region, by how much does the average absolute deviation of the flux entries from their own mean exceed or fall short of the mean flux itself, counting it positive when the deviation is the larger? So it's -12.9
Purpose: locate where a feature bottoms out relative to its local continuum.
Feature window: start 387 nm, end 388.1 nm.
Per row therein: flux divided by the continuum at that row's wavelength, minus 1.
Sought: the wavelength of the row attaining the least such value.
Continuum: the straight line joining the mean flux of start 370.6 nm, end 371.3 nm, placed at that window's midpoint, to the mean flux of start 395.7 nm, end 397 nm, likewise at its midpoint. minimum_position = 387.834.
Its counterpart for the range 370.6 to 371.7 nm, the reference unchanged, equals 371.233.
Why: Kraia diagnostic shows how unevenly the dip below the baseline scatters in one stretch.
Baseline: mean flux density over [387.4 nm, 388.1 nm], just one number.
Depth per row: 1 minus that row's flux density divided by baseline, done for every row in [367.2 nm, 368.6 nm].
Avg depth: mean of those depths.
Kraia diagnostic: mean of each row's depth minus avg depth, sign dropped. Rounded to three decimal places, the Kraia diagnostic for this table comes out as 0.029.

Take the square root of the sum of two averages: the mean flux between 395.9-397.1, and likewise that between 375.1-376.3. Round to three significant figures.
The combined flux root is 4.57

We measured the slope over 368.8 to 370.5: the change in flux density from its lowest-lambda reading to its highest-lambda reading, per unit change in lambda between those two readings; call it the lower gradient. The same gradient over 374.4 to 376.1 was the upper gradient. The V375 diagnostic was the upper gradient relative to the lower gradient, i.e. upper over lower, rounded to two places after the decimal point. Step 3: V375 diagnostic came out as -0.98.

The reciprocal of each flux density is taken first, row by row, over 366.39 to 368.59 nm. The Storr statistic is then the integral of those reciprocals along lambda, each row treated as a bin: 0.216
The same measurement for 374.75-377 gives 0.218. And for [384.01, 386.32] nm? 0.177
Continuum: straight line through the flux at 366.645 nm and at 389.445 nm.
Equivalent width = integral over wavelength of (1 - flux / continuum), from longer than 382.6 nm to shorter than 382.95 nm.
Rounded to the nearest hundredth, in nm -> -0.01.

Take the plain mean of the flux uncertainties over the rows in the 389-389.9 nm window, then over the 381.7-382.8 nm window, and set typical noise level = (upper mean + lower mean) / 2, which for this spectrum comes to 0.237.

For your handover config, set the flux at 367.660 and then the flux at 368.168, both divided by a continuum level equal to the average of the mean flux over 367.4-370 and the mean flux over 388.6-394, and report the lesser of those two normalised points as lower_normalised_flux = 0.89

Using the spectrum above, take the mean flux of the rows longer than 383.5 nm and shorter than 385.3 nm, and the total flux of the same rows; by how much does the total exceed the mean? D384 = 104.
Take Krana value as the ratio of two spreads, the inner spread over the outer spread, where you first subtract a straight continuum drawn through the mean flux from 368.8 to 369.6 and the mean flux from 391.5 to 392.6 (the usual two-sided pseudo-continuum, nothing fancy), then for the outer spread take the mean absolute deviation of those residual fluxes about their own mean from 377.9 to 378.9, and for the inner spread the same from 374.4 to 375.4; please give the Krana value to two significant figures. 3.4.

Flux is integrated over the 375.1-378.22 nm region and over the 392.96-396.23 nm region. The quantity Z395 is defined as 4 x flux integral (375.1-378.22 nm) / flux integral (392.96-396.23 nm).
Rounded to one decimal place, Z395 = 3.6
